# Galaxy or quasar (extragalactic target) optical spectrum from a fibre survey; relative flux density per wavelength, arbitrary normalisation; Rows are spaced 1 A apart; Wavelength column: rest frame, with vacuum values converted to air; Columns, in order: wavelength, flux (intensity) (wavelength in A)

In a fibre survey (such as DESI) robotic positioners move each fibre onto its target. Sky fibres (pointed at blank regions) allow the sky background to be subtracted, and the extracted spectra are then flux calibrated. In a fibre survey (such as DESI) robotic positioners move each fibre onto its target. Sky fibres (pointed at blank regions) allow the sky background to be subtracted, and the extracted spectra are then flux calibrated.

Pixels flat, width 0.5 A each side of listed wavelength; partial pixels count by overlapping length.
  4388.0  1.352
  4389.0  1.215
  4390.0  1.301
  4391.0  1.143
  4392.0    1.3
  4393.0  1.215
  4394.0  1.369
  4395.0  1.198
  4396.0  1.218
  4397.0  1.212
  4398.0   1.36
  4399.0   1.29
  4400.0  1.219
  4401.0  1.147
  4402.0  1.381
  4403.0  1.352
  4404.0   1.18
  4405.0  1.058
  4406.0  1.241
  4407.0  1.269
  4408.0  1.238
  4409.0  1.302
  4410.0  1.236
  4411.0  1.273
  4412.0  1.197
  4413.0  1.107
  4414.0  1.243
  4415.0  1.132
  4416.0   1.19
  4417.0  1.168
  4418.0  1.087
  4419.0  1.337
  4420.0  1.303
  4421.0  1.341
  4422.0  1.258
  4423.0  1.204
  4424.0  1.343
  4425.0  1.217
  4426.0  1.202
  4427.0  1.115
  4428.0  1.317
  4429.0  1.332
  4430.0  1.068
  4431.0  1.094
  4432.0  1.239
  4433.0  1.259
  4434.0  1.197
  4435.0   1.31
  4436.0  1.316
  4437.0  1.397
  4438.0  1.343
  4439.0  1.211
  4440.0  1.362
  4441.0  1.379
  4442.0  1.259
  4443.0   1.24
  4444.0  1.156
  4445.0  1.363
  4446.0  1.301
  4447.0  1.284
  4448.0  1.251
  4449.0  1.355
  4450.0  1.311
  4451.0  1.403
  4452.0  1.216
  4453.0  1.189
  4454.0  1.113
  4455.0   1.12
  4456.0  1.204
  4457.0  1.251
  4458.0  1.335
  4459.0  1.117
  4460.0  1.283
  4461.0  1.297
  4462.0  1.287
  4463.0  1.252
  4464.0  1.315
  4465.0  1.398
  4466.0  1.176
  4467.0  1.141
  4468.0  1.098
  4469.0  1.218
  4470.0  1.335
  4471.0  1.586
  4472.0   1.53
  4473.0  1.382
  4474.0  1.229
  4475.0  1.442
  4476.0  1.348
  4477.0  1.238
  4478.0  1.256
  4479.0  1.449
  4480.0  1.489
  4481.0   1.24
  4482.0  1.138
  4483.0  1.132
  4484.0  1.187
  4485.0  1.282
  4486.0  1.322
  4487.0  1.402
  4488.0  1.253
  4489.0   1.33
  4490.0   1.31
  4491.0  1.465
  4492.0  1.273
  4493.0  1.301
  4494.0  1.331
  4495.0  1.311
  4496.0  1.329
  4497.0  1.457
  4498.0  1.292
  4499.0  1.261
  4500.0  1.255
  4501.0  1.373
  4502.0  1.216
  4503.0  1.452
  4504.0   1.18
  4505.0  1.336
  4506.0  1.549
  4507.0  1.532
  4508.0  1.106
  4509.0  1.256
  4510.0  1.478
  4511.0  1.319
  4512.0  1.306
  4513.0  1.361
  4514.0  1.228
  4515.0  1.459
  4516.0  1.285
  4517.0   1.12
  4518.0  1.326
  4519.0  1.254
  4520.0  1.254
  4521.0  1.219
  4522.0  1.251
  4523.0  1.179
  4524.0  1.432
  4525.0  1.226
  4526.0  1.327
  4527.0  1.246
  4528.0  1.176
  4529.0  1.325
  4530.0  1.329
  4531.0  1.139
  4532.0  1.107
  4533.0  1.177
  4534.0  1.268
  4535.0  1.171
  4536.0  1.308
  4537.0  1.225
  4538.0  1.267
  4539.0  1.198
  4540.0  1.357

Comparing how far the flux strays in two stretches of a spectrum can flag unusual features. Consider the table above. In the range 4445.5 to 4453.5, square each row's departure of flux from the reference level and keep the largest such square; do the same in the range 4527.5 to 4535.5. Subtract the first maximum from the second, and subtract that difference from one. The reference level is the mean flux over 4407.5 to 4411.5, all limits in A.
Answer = 1.00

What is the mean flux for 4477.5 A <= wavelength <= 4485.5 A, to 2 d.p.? 1.27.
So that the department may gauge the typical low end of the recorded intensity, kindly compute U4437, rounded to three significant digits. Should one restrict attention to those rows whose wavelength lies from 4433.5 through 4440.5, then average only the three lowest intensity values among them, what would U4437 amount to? 1.24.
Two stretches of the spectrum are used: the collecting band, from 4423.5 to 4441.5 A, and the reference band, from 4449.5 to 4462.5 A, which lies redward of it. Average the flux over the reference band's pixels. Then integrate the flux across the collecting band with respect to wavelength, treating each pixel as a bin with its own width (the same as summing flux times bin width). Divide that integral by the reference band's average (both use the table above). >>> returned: 18.3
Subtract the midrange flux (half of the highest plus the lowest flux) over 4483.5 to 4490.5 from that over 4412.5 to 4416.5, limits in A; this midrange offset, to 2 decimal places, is -0.12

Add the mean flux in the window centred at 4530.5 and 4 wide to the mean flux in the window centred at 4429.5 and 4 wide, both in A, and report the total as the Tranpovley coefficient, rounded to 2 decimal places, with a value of 2.43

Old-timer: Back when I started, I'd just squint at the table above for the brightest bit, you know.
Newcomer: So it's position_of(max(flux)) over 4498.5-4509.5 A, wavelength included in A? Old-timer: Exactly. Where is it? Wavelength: 4506.0 A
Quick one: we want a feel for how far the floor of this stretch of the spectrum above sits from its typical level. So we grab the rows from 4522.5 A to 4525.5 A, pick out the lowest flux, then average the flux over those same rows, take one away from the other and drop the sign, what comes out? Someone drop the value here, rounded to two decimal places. 0.10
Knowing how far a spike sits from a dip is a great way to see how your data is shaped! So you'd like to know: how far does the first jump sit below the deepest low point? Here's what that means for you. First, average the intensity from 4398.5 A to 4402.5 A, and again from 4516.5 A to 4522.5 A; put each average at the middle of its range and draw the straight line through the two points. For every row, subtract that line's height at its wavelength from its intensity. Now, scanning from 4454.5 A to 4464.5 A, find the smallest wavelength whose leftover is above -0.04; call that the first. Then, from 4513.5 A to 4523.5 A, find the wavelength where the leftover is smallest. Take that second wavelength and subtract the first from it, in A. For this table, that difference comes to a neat 60 A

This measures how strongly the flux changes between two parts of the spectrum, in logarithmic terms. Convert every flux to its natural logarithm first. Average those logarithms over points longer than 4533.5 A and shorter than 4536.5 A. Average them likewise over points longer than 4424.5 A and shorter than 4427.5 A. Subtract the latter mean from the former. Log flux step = 0.06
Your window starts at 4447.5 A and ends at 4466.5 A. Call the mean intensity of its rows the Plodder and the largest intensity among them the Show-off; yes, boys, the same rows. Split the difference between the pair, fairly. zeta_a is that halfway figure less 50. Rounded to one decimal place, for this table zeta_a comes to -48.7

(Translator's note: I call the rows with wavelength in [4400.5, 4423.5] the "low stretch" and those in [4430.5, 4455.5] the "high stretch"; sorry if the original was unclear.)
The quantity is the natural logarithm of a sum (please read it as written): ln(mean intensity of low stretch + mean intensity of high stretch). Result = 0.914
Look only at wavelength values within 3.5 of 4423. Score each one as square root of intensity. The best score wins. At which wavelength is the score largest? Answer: 4424.0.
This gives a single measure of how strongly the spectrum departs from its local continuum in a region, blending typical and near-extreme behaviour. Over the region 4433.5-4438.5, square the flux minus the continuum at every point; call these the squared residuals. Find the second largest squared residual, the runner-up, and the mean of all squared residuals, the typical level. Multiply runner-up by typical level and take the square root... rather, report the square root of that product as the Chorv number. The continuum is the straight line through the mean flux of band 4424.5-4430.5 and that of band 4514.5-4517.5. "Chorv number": 0.0145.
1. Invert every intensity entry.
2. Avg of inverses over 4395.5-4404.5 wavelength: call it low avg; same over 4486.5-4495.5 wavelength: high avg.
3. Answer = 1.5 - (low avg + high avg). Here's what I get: -0.049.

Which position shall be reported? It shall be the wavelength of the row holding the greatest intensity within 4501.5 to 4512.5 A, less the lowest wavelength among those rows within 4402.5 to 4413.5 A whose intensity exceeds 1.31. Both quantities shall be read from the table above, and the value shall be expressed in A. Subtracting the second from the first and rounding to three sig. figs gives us 103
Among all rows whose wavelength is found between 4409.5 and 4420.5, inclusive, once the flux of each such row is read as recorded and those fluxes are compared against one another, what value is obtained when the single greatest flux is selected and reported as 1.337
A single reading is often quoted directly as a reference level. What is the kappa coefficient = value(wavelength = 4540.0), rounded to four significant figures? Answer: 1.357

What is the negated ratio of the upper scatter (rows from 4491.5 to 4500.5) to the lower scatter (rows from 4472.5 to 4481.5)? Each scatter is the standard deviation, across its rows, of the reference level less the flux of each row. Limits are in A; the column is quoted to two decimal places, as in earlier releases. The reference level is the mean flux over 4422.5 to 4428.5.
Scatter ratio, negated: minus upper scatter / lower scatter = -0.59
